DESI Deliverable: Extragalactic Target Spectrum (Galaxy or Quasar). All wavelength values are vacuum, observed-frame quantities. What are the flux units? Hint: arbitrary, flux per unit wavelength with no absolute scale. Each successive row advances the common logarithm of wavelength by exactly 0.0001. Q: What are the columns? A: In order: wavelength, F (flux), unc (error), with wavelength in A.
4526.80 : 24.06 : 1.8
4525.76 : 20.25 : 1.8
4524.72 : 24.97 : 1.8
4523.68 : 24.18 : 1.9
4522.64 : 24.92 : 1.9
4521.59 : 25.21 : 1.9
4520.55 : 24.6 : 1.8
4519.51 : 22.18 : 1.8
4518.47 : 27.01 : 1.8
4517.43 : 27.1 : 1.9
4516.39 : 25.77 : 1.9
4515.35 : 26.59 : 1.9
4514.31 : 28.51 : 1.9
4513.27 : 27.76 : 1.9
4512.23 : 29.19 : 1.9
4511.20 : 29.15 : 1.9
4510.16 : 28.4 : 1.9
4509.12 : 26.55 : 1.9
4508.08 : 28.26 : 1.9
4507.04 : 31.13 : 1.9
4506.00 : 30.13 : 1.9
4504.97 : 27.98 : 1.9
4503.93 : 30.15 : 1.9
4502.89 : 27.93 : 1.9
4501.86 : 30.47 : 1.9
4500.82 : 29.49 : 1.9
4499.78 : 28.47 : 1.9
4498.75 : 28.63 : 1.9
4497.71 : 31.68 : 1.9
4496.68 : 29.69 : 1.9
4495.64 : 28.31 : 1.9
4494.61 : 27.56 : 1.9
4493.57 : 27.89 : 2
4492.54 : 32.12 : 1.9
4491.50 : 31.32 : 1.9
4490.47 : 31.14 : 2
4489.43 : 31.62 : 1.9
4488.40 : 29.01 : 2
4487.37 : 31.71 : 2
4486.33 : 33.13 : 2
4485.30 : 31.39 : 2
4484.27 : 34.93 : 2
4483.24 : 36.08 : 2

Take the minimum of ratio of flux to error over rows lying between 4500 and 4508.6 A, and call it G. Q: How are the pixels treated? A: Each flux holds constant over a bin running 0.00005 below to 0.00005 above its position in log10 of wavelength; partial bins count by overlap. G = 14.7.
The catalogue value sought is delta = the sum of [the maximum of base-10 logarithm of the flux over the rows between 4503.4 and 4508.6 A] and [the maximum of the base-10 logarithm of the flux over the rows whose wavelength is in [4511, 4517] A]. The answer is 2.96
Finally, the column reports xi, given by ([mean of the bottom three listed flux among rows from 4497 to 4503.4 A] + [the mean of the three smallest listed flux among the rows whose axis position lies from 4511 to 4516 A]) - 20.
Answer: 36.0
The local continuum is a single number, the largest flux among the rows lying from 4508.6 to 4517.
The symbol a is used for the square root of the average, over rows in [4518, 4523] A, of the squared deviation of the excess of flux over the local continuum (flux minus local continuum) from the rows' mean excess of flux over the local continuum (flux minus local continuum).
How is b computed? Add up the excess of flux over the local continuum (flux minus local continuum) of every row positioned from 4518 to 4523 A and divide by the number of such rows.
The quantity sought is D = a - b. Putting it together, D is 6.0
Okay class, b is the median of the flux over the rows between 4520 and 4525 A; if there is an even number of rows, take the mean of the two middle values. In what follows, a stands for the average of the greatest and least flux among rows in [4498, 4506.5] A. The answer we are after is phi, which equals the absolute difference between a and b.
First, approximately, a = 29.2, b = 24.9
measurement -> 4.3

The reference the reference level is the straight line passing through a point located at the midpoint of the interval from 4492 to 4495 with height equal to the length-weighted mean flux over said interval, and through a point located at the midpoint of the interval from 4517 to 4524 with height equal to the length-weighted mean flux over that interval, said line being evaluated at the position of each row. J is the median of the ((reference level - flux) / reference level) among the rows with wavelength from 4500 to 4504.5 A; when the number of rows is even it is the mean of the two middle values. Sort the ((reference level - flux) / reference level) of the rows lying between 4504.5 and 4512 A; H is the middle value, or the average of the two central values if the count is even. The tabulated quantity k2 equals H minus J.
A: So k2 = 0.00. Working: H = -0.07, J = -0.071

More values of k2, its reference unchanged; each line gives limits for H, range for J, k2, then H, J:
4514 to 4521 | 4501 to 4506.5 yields 0.06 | -0.03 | -0.092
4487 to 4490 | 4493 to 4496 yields -0.10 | -0.05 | 0.045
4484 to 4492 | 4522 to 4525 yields -0.05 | -0.06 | -0.010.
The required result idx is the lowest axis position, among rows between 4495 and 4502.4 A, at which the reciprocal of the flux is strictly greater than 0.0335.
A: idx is 4495.64 A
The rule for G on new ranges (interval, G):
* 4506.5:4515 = 14.0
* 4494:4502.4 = 14.5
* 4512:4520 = 12.3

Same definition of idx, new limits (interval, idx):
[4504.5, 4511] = 4504.97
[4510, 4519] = 4510.16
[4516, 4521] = 4516.39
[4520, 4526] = 4520.55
